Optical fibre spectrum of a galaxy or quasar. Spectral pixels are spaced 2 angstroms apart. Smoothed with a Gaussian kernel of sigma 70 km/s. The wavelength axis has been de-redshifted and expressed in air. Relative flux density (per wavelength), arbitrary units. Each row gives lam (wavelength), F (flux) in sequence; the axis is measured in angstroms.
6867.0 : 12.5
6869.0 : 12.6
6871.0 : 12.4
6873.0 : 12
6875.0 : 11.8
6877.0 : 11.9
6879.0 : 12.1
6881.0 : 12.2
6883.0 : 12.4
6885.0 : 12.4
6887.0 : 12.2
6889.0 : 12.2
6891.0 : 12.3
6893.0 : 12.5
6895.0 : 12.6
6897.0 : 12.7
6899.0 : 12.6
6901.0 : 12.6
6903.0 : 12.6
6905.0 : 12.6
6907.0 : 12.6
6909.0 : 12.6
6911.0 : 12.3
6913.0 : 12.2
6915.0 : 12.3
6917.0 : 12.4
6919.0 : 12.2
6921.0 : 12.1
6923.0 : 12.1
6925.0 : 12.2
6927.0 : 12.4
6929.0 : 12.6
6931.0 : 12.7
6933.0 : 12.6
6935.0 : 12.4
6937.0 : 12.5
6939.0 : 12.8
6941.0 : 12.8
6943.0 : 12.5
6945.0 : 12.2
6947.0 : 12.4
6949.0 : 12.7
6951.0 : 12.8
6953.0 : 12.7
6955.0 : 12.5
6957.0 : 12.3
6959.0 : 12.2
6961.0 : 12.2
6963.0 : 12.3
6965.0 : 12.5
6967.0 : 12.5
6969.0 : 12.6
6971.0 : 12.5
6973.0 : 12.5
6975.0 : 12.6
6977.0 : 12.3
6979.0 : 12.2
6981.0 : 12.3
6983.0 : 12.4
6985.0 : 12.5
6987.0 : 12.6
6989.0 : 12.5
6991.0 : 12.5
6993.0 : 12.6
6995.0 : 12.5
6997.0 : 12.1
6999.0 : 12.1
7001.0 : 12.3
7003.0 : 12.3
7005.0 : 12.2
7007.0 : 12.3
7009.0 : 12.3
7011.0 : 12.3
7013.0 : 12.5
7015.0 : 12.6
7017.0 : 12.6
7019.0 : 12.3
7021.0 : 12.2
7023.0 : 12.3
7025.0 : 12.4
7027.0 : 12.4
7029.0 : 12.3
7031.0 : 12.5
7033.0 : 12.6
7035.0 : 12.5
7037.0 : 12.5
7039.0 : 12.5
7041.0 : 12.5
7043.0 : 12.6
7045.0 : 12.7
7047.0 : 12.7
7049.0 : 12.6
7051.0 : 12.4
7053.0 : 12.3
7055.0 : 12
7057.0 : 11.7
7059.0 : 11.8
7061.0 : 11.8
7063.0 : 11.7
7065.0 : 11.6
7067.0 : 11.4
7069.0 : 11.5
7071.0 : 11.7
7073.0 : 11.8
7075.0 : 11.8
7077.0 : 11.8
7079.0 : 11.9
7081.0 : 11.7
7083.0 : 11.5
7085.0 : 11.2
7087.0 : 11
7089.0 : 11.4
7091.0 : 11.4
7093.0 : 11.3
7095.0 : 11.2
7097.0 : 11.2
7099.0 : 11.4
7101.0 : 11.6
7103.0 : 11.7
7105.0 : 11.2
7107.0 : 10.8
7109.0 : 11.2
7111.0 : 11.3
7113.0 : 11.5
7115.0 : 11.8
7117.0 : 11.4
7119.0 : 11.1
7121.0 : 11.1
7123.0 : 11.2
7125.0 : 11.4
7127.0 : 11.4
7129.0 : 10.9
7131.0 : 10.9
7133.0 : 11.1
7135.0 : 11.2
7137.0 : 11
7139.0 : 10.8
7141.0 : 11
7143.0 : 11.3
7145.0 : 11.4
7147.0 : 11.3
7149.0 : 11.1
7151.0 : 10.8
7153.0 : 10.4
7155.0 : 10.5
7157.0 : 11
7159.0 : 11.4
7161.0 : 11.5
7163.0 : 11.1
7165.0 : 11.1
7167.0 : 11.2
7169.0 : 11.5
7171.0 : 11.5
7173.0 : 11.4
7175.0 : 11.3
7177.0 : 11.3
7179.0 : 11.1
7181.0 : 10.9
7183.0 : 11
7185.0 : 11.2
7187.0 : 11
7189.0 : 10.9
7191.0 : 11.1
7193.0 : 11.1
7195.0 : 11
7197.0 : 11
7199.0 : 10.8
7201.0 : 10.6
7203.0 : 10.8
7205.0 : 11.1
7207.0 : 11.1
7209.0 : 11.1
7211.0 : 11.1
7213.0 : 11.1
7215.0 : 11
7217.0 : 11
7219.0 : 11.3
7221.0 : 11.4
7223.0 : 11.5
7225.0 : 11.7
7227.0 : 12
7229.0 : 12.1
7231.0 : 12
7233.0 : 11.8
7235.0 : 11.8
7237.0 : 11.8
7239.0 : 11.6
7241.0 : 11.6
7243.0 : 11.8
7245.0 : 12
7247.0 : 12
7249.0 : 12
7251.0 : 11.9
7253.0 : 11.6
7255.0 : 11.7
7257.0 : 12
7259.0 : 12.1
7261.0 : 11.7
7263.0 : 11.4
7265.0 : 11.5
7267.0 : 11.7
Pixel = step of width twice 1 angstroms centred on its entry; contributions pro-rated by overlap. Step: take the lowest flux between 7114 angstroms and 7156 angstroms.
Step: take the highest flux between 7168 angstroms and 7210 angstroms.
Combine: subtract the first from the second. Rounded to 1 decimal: 1.1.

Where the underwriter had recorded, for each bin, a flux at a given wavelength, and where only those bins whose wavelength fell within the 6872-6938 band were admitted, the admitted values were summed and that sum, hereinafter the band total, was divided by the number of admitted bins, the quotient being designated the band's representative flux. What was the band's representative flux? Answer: 12.4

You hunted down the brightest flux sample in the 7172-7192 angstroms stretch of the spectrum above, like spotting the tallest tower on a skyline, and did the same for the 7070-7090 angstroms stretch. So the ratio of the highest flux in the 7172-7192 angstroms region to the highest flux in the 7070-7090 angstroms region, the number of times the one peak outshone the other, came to 0.958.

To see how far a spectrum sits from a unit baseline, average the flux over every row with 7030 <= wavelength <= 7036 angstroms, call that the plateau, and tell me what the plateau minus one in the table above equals 11.5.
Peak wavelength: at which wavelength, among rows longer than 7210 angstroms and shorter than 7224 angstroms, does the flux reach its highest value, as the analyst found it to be 7223.0 angstroms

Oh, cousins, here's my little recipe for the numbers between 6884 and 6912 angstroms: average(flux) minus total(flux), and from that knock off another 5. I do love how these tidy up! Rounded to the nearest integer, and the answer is -167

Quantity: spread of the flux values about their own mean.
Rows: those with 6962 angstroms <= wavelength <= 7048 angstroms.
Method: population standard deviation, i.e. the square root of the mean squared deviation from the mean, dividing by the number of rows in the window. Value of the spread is 0.153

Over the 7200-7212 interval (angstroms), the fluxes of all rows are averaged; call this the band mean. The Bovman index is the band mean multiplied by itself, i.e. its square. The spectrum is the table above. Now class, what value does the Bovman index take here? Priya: 120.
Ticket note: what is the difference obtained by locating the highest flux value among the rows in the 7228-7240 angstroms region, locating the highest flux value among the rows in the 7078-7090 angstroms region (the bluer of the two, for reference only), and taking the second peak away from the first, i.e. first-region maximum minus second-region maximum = 0.2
